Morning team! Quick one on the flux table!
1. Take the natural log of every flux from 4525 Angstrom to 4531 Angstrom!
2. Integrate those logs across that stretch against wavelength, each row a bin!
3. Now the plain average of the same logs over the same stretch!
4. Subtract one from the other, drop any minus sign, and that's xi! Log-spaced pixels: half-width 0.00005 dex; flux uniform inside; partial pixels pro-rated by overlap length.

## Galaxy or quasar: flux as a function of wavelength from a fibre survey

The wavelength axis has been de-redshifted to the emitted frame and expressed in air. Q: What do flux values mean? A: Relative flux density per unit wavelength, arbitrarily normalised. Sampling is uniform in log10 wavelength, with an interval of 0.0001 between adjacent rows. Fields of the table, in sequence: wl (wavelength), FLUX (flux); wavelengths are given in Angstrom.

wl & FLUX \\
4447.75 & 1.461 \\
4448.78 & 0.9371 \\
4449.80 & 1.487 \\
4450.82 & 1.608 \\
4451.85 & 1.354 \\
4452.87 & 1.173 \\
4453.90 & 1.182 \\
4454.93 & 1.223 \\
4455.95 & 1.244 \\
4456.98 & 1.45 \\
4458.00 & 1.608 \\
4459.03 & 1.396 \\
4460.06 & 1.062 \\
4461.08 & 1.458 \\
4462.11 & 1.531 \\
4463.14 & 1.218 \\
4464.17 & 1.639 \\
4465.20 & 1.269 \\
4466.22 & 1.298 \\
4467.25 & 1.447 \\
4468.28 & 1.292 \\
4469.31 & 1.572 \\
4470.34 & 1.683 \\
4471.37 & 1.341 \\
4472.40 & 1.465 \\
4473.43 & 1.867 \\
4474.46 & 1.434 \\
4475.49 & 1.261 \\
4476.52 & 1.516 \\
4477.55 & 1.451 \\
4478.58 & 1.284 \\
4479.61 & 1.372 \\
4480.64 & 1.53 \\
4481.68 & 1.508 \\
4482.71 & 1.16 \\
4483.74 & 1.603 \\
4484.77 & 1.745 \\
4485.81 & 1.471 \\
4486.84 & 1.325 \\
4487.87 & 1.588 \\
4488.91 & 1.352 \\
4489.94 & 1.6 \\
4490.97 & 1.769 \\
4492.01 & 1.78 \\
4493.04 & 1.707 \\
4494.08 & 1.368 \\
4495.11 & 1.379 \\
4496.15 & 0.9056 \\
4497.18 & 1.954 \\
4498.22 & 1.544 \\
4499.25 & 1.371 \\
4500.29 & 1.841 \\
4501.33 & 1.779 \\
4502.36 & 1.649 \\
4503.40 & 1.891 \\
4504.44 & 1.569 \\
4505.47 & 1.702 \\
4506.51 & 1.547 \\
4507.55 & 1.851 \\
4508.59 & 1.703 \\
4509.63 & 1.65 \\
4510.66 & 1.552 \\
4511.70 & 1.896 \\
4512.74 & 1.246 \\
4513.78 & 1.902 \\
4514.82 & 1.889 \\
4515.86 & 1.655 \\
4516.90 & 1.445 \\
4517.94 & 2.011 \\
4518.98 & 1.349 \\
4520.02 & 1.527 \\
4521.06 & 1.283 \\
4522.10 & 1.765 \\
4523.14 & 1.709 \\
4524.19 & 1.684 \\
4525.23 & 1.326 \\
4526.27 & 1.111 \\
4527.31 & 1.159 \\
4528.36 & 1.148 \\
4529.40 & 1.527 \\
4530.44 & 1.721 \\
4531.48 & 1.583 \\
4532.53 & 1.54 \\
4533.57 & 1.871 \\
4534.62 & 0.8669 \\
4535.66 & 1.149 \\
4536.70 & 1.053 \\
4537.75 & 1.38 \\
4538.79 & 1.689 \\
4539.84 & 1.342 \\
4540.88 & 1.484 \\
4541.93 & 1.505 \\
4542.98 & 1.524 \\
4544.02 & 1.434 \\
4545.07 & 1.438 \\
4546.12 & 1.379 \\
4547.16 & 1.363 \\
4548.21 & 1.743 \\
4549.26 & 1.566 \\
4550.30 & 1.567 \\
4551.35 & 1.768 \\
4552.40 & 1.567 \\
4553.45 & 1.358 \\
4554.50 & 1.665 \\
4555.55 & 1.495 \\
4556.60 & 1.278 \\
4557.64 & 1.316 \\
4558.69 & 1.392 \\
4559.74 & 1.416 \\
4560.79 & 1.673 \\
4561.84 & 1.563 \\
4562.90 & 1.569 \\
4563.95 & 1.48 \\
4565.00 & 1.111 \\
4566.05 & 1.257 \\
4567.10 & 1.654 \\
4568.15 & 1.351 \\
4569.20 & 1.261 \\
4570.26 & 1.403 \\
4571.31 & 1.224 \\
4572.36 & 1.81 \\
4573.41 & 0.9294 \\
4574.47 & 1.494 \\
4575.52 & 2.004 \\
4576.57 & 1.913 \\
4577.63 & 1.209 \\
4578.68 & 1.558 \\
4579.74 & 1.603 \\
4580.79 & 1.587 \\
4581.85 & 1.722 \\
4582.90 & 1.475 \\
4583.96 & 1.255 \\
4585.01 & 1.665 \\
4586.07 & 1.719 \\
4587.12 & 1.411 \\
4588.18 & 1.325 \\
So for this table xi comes 1.4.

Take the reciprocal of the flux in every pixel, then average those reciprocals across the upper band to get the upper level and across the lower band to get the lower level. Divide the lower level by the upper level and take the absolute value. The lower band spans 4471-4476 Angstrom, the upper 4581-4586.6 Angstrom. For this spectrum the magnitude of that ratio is 1.07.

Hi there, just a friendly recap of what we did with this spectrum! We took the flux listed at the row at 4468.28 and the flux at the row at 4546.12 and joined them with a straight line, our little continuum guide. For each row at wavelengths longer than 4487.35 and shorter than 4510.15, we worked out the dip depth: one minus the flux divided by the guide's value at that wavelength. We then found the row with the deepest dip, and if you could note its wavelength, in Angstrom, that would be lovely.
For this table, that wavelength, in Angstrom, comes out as 4496.15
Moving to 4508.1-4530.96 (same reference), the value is 4526.27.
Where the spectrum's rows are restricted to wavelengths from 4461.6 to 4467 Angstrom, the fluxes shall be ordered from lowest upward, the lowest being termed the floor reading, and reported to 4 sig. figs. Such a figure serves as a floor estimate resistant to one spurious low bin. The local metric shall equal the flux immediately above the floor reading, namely 1.269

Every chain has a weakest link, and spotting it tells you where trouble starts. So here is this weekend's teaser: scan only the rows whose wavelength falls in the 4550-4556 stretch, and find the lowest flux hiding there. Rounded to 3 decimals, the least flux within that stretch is 1.358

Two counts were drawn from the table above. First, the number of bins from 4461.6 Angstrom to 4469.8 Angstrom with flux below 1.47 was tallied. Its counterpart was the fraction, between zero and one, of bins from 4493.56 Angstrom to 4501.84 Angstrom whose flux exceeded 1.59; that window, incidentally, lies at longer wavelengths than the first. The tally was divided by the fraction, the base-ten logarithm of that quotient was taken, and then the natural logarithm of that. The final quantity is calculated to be 0.1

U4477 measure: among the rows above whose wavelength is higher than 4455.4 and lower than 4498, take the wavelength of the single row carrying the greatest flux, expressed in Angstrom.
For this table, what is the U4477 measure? 4497.18 Angstrom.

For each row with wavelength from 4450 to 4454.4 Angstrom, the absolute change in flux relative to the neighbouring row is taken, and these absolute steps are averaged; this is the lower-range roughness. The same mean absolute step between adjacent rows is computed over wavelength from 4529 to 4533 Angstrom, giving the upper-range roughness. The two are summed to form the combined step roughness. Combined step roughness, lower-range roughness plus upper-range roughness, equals 0.27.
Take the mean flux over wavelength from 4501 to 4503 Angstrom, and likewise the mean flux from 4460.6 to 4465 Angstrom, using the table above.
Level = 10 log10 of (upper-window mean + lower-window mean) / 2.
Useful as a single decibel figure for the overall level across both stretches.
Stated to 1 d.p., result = 2.0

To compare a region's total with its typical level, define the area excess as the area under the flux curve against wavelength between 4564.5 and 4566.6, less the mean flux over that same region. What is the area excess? 1.3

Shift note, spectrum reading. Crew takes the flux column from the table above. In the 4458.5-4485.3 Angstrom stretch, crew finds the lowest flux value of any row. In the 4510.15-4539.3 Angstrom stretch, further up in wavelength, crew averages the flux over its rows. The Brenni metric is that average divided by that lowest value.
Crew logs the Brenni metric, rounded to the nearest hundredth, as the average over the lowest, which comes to 1.41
